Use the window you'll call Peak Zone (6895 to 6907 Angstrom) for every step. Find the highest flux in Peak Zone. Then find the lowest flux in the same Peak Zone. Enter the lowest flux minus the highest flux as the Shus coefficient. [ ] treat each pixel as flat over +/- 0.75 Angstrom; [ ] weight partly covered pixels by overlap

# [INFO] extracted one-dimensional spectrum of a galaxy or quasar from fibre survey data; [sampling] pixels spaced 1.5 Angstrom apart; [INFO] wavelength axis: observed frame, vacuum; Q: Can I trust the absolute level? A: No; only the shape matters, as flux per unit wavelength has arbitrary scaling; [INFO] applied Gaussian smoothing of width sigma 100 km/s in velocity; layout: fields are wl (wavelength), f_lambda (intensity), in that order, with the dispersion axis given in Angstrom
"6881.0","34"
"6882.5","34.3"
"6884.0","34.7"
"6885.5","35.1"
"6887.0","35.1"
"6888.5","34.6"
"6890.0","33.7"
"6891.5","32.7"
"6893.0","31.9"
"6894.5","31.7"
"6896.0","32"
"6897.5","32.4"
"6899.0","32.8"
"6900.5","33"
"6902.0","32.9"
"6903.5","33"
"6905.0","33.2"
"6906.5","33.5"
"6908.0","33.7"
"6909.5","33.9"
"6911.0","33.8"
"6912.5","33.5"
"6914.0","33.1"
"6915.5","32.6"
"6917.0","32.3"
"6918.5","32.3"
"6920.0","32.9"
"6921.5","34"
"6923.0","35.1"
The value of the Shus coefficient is -1.5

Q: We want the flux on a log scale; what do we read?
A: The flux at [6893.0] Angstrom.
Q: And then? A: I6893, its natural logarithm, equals 3.46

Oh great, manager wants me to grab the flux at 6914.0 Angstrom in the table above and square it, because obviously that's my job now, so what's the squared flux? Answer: 1096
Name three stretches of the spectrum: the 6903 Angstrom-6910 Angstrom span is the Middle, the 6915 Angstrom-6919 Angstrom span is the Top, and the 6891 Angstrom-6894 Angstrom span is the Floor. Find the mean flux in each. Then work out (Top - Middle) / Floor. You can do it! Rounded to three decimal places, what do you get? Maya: -0.033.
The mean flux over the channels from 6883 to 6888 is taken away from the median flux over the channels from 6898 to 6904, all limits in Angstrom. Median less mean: -2.0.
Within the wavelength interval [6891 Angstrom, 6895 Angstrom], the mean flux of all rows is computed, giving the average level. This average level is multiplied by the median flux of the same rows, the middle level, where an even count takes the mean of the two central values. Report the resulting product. 1024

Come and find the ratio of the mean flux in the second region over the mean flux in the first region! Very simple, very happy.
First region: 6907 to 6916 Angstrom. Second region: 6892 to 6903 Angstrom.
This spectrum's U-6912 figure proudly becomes 0.97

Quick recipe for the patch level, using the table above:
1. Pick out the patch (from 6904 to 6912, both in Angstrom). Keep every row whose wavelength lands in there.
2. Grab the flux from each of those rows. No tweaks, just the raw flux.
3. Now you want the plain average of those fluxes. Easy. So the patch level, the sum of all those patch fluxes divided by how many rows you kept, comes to 33.6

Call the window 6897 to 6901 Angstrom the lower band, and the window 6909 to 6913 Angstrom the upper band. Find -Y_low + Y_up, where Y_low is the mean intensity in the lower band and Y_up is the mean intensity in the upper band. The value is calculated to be 1.0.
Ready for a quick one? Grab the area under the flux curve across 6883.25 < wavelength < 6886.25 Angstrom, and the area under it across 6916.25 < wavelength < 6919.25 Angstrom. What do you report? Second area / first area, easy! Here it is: 0.93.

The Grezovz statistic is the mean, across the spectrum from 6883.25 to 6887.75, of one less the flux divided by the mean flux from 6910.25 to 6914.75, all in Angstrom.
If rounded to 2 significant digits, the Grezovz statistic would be -0.045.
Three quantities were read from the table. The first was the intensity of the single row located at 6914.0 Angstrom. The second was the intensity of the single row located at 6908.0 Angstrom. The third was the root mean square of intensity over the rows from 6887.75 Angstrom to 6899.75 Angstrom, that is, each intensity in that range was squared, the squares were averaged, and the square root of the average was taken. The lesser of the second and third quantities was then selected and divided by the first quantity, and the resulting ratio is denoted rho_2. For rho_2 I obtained 0.99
